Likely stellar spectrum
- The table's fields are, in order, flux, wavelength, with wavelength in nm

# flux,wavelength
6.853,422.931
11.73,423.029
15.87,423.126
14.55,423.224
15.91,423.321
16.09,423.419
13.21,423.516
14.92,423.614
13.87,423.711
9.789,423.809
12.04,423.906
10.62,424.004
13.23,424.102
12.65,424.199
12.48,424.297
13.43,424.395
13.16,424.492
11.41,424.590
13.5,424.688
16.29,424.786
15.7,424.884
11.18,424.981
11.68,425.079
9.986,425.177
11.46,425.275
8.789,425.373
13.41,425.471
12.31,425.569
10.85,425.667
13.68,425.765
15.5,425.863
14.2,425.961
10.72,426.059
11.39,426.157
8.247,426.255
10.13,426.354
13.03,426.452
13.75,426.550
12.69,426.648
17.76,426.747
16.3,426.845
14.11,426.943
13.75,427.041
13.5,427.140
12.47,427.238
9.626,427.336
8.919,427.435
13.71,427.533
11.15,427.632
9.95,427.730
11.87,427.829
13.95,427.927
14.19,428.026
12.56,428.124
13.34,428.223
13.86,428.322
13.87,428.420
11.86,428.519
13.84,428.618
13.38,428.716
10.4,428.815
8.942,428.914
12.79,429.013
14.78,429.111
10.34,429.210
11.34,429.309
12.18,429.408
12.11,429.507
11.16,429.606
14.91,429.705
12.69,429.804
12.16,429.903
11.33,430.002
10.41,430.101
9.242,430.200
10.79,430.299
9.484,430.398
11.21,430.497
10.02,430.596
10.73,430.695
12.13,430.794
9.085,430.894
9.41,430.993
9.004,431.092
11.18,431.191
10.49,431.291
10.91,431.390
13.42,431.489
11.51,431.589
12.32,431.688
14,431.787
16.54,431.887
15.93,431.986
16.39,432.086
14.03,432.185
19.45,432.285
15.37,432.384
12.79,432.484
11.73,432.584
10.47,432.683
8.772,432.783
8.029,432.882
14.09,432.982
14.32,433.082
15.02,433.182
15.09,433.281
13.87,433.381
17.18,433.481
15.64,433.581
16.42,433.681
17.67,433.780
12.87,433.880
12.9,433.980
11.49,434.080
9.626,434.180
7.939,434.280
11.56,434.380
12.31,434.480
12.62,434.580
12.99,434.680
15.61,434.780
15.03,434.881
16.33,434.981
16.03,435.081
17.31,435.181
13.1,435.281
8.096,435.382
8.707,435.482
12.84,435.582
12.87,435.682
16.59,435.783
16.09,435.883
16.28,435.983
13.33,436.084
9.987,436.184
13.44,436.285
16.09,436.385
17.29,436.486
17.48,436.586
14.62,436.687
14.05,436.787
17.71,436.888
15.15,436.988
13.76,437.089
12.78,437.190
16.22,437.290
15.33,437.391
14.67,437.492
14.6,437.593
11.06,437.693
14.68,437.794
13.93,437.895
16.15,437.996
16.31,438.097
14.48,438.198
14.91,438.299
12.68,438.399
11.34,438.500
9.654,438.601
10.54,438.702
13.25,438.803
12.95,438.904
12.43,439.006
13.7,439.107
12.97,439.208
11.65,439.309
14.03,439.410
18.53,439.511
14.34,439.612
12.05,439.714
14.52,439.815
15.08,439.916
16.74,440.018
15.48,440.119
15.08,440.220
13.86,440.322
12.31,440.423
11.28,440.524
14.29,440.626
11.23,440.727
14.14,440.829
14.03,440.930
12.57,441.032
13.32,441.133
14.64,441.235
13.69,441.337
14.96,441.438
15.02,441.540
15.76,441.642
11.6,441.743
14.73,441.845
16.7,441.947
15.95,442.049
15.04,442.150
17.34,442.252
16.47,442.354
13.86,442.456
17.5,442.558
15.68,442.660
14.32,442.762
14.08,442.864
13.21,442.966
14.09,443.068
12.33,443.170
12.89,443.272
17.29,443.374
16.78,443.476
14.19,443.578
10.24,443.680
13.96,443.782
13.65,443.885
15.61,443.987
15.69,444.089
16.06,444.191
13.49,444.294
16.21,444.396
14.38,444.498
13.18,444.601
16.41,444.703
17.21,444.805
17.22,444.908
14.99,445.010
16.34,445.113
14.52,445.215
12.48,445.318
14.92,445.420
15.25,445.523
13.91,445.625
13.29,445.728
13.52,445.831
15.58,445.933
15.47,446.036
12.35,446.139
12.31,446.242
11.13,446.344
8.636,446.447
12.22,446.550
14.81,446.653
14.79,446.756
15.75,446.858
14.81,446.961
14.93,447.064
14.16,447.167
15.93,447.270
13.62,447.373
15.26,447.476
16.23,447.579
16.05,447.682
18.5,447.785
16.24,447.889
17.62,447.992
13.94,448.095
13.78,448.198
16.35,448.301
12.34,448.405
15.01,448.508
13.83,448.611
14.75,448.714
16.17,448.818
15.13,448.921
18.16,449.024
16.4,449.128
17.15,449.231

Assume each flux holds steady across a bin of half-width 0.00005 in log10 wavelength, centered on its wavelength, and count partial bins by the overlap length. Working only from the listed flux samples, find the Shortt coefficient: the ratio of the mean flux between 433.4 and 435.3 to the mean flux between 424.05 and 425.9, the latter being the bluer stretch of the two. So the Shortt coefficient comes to 1.10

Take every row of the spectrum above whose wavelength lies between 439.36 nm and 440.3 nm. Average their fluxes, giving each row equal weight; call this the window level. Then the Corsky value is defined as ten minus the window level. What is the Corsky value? -5.1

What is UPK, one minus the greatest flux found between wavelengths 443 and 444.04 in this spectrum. -16.3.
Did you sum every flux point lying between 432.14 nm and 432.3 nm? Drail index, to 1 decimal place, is 33.5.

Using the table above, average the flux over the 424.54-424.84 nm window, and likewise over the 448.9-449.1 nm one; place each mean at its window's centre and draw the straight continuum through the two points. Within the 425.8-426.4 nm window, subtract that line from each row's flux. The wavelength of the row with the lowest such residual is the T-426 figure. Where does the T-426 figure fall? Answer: 426.255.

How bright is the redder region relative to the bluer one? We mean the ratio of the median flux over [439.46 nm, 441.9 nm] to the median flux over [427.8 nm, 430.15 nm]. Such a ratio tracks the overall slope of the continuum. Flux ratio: 1.16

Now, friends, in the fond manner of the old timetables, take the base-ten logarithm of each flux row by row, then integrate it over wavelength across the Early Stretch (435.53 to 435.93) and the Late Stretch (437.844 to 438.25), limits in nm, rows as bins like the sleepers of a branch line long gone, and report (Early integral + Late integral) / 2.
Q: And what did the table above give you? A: 0.471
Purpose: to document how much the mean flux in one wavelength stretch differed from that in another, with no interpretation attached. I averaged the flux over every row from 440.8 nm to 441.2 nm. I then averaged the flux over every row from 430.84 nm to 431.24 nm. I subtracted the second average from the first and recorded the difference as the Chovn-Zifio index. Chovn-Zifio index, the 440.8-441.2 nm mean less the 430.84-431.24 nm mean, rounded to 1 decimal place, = 3.8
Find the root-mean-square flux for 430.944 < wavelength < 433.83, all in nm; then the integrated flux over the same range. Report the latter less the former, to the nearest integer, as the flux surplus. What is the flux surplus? 25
